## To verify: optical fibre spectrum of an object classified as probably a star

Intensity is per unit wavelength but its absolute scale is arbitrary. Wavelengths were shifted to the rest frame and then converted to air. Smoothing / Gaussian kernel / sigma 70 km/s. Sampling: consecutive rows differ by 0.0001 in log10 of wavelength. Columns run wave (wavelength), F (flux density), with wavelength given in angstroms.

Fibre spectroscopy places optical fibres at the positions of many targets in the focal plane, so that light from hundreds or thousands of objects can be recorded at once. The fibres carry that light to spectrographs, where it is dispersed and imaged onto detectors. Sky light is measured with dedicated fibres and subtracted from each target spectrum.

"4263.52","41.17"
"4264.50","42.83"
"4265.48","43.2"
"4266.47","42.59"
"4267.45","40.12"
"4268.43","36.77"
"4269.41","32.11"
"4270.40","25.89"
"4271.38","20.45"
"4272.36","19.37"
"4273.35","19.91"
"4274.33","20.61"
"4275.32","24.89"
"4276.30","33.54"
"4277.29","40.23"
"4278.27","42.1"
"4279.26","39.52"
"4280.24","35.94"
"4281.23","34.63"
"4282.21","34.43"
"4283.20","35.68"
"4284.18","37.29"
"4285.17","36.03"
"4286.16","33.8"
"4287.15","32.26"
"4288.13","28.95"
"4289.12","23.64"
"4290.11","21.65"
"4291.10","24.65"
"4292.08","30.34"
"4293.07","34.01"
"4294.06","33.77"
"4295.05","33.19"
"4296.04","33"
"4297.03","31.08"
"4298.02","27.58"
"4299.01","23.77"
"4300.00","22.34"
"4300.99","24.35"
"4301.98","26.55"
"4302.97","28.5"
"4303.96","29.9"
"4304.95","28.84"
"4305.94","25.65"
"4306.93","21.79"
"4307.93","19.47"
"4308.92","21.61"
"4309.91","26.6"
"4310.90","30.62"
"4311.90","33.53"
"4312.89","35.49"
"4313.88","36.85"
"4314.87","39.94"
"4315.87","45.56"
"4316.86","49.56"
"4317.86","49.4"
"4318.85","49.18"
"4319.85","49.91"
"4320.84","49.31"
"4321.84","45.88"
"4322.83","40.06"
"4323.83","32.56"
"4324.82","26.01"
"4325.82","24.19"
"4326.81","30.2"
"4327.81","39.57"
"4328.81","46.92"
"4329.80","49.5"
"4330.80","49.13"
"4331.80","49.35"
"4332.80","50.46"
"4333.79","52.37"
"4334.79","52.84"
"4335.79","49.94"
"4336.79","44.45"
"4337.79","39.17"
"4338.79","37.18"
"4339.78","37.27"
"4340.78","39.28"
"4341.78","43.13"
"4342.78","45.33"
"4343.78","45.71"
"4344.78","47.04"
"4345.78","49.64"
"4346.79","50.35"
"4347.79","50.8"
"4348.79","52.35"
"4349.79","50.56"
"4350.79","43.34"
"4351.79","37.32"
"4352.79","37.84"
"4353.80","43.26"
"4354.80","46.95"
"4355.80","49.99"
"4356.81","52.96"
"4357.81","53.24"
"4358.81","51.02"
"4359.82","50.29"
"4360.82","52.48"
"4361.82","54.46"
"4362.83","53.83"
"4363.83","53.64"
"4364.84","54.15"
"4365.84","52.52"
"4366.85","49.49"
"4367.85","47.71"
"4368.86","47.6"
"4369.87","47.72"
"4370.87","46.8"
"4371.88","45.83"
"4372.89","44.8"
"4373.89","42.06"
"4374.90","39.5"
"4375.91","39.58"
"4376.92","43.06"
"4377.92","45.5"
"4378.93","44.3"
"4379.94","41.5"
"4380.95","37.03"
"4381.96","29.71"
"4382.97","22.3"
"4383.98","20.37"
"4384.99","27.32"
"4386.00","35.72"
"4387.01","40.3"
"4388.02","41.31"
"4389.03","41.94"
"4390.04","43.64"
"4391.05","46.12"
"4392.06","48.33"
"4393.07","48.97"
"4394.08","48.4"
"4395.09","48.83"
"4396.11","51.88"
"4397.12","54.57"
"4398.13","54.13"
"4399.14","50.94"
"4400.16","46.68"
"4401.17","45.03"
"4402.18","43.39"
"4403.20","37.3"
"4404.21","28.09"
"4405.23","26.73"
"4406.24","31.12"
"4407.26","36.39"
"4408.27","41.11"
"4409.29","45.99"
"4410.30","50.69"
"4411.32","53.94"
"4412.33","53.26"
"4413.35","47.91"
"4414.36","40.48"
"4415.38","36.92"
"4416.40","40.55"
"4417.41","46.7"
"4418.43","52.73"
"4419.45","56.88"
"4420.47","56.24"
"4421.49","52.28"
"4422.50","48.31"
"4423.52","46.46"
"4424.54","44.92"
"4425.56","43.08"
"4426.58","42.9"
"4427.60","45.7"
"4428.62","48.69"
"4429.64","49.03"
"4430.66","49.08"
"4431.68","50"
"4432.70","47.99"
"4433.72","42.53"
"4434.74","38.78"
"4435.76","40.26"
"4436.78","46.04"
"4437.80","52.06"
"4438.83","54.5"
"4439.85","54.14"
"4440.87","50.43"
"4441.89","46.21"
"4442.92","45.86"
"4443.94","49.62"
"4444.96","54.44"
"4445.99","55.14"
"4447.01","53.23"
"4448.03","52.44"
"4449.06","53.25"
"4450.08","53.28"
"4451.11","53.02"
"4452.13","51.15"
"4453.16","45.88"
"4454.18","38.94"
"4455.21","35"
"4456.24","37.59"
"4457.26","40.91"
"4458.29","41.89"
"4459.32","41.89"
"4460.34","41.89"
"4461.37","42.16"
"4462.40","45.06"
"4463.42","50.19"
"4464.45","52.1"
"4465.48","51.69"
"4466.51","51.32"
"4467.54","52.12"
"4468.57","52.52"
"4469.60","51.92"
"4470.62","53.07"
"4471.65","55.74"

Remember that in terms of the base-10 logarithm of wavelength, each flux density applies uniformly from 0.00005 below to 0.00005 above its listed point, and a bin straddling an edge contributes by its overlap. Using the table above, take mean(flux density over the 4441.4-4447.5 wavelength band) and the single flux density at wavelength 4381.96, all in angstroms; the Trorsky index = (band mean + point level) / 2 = 40.2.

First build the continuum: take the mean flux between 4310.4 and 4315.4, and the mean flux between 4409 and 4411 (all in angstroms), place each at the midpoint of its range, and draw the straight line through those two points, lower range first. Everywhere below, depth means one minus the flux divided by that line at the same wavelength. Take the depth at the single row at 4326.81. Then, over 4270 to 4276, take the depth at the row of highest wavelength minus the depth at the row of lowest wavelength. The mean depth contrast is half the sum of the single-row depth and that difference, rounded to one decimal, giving 0.1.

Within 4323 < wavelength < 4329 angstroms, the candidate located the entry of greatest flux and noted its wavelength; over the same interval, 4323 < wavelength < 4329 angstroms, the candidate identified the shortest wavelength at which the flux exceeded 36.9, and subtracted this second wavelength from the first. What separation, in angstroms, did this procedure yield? 1.0 angstroms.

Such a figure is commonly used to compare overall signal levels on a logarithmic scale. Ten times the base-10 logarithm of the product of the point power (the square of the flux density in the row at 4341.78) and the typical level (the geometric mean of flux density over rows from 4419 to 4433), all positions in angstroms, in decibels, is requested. 49.6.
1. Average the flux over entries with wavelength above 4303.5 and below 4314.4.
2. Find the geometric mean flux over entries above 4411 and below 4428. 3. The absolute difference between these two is 19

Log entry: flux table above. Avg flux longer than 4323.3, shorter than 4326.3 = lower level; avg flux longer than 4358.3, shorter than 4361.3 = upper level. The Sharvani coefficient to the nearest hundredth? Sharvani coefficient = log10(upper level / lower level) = 0.27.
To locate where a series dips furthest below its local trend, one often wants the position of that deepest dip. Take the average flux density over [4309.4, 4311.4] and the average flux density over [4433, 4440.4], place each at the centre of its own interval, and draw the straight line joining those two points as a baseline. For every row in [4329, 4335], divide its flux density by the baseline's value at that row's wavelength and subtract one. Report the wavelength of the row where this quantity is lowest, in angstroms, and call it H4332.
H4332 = 4331.80 angstroms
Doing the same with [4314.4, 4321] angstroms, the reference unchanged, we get 4314.87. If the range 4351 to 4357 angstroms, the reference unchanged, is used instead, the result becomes 4351.79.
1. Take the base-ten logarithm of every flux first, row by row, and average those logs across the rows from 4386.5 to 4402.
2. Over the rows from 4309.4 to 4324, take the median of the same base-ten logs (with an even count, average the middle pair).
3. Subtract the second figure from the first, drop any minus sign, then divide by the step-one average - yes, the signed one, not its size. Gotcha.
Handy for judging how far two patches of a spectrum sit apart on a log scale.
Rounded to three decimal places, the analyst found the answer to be 0.043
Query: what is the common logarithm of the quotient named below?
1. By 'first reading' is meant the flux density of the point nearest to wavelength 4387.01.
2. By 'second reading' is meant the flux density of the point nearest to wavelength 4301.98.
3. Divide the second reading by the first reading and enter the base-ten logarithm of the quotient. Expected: -0.18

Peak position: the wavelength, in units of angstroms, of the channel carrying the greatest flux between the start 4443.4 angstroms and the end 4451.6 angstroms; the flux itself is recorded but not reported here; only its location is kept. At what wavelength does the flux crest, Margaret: 4445.99 angstroms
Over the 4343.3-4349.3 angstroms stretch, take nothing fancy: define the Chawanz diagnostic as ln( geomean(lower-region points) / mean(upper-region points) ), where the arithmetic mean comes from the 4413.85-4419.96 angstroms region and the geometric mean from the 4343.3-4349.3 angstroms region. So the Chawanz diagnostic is 0.1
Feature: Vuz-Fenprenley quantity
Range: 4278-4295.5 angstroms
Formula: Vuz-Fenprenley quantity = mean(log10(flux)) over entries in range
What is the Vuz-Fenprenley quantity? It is 1.51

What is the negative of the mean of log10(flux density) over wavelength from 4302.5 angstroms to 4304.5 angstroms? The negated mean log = -1.47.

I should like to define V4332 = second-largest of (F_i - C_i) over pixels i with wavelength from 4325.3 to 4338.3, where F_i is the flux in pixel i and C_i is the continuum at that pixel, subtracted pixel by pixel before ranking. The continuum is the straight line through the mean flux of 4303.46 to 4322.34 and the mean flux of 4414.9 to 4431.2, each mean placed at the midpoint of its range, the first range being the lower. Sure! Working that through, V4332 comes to 14.0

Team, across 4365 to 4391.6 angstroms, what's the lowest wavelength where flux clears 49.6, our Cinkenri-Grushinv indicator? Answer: 4365.84 angstroms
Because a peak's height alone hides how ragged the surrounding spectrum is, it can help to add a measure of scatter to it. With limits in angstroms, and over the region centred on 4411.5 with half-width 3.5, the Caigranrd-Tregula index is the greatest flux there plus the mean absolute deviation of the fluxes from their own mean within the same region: 58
